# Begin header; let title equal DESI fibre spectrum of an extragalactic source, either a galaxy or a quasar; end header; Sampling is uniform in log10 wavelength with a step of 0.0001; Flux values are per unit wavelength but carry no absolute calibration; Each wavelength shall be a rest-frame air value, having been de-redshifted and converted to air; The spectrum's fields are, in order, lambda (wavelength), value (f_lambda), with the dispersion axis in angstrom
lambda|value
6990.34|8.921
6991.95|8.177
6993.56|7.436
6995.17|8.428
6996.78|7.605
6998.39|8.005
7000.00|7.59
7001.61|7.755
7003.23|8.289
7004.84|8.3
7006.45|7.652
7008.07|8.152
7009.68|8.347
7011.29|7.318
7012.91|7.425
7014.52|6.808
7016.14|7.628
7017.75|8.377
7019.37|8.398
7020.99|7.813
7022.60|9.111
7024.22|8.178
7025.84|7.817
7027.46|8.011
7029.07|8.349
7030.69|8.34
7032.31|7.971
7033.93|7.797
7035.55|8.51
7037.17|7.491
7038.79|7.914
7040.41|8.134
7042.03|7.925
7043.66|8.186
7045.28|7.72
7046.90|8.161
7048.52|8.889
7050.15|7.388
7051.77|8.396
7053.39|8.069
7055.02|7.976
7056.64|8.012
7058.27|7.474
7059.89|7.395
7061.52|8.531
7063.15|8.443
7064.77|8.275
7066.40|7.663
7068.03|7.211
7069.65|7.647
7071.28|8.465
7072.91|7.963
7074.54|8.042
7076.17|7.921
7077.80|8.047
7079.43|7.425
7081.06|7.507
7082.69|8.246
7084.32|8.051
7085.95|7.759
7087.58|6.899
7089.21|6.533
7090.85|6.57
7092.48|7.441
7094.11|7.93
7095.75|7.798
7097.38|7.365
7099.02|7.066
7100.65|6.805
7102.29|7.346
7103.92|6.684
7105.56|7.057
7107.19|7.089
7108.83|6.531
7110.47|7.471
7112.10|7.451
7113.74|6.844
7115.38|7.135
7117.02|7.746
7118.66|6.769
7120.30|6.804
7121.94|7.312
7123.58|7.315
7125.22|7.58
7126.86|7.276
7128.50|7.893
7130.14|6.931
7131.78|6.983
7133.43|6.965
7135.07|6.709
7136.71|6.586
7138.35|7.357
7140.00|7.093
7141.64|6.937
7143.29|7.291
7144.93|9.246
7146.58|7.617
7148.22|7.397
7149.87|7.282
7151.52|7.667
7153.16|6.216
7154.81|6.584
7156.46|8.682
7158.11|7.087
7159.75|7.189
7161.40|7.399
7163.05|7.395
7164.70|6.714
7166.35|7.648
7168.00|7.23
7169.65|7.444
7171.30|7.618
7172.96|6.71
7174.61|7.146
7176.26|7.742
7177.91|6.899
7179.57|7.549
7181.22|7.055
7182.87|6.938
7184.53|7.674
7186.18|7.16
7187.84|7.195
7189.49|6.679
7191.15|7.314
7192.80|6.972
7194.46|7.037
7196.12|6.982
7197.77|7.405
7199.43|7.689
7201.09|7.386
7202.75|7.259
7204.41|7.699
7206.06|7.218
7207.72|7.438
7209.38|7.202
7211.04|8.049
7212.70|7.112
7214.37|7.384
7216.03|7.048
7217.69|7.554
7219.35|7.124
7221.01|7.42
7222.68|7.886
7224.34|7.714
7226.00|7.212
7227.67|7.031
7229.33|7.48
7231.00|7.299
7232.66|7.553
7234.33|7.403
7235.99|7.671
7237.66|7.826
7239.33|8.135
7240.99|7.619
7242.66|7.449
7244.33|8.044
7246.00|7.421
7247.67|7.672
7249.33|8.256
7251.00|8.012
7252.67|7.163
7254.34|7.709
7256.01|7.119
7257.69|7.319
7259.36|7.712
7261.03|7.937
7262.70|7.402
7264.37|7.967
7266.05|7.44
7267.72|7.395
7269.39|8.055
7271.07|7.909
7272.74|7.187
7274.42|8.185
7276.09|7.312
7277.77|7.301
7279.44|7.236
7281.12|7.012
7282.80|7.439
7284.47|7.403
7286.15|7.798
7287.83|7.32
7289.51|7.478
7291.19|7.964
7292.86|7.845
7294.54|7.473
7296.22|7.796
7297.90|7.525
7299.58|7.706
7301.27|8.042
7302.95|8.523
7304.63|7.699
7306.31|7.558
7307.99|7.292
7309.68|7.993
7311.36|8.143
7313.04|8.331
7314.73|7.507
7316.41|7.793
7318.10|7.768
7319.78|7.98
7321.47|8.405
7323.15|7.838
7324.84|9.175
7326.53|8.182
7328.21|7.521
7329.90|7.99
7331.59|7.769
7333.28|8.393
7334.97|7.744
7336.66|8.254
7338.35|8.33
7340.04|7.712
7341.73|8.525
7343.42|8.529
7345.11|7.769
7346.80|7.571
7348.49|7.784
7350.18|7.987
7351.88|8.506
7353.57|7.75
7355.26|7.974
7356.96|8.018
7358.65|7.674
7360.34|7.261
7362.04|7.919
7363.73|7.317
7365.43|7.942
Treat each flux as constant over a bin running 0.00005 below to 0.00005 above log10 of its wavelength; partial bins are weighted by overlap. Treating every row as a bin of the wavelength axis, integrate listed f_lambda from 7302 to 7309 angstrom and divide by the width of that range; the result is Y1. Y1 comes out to 7.8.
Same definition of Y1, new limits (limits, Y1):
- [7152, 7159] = 7.2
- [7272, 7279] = 7.5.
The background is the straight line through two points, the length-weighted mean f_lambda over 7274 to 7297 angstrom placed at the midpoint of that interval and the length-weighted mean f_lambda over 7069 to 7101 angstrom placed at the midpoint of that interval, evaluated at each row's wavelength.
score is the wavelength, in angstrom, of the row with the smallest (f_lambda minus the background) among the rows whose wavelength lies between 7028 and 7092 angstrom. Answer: 7089.21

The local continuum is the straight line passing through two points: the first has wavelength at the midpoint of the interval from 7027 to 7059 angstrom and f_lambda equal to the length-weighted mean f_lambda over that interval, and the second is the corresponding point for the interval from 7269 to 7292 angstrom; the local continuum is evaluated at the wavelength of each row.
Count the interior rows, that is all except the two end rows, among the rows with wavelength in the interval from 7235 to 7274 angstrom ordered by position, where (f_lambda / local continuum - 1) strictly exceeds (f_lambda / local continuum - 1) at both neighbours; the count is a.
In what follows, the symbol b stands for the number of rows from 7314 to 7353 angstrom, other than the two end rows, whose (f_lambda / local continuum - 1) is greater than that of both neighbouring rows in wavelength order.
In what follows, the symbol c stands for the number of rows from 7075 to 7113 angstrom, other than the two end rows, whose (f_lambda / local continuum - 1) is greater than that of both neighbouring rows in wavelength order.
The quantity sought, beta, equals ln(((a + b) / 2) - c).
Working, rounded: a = 7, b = 7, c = 6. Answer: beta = 0.00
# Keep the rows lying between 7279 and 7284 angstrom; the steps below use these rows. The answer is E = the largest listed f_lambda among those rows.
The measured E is 7.439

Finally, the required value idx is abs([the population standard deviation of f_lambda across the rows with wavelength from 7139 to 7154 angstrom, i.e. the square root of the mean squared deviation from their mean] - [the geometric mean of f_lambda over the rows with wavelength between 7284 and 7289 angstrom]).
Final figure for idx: 6.74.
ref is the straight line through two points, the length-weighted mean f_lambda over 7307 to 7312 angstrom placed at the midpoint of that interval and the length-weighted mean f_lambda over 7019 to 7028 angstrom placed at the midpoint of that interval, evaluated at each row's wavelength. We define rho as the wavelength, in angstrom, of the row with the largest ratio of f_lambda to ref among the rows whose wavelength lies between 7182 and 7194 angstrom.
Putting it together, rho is 7184.53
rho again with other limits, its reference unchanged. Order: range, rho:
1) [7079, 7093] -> 7082.69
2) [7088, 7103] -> 7094.11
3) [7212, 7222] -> 7217.69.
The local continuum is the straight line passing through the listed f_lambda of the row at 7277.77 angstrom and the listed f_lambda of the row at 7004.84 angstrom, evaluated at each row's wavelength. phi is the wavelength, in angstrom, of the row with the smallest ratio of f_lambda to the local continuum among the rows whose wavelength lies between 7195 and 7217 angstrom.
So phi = 7196.12 angstrom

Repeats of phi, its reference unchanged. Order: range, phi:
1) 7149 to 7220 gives 7153.16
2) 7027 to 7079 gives 7068.03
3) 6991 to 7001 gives 6993.56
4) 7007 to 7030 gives 7014.52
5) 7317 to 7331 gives 7328.21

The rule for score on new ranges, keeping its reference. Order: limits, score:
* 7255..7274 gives 7256.01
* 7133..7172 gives 7153.16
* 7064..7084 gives 7068.03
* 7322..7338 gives 7328.21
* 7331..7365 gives 7360.34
